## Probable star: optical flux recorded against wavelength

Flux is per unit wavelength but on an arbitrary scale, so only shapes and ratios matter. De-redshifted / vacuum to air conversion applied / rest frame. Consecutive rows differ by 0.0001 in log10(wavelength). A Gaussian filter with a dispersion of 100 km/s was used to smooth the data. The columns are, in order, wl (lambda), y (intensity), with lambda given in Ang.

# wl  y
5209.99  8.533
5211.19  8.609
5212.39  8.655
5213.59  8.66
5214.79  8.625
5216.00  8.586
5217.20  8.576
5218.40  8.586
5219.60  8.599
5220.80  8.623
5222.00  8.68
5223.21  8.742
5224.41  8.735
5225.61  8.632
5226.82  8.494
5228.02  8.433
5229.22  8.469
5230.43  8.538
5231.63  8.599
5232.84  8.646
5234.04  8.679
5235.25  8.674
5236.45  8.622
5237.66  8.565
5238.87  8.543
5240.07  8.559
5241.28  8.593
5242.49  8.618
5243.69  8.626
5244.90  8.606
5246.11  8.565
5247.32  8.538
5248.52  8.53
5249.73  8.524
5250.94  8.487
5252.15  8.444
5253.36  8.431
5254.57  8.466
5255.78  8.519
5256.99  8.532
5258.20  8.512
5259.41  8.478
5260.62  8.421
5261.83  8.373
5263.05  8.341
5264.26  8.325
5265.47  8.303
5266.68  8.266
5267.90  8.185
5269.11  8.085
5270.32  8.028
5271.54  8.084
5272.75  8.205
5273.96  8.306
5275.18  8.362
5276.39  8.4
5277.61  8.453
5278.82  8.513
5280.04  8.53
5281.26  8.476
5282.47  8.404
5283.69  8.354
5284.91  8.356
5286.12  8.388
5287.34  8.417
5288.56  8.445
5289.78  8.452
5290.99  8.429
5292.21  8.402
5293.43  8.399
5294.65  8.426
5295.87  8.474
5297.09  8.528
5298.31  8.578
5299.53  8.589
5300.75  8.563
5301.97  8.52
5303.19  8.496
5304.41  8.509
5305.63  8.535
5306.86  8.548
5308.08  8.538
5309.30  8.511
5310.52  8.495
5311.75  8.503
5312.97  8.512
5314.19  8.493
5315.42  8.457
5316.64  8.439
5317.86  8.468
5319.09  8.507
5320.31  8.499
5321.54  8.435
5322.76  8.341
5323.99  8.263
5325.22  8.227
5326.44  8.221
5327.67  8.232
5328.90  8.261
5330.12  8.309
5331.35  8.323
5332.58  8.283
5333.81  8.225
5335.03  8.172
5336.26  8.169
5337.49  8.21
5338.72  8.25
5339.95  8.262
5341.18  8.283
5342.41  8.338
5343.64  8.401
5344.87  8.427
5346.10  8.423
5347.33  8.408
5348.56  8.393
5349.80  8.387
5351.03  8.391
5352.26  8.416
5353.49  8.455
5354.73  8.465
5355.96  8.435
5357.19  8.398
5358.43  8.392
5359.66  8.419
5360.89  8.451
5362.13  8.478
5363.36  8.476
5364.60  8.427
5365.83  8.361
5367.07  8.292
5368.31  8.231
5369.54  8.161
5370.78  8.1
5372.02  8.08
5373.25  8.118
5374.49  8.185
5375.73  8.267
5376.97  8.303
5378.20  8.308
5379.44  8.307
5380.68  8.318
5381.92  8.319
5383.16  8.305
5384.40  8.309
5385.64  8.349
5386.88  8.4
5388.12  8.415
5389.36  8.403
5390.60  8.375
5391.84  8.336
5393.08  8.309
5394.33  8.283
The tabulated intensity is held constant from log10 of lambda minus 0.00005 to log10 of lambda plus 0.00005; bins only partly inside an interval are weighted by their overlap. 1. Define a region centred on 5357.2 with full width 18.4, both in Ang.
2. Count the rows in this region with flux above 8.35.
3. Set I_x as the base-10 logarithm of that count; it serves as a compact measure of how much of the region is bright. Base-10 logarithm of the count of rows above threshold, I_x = 1.18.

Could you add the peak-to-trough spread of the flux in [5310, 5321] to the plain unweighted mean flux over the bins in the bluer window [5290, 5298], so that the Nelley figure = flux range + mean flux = 8.52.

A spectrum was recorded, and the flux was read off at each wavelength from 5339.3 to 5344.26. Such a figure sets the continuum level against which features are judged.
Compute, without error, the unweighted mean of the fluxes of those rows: 8.32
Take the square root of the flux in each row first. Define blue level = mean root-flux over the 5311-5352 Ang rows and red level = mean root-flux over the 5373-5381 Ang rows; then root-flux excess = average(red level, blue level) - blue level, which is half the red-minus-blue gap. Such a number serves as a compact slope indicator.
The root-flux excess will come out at -0.008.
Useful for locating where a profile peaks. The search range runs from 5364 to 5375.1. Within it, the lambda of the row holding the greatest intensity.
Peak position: 5364.60 Ang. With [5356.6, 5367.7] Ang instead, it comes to 5362.13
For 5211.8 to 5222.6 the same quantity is 5222.00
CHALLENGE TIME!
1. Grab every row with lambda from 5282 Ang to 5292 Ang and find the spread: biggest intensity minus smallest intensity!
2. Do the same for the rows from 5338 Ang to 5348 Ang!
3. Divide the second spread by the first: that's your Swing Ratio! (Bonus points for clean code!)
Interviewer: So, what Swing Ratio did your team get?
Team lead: 1.8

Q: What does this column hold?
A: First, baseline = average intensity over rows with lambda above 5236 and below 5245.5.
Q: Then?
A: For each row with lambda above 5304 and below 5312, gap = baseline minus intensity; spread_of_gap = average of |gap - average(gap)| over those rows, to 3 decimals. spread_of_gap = 0.018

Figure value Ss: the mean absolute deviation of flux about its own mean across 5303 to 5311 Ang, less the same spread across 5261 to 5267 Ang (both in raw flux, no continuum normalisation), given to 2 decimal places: -0.01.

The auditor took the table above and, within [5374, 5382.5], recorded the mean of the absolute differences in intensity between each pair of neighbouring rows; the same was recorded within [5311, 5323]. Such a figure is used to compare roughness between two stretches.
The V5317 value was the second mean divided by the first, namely 1.5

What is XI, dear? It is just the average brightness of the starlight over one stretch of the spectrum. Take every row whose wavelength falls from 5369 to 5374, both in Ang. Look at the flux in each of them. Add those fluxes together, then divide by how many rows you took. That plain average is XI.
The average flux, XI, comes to 8.11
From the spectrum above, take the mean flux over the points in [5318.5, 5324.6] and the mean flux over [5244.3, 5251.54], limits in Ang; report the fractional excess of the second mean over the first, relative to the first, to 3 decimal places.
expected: 0.016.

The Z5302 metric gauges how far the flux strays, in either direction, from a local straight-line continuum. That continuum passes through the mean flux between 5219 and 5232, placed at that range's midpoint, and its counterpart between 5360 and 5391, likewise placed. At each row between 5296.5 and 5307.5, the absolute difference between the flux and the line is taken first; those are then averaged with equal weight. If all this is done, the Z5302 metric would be 0.09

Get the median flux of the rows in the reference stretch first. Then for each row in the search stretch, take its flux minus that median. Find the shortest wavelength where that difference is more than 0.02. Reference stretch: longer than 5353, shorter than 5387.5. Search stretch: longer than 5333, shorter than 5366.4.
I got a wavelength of 5343.64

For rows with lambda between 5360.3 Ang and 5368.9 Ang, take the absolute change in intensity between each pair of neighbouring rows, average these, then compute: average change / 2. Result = 0.0228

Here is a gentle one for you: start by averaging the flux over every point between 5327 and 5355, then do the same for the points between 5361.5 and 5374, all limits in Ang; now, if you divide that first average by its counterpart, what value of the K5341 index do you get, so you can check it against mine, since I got 1.01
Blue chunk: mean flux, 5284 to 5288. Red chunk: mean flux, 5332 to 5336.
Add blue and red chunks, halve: 8.31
